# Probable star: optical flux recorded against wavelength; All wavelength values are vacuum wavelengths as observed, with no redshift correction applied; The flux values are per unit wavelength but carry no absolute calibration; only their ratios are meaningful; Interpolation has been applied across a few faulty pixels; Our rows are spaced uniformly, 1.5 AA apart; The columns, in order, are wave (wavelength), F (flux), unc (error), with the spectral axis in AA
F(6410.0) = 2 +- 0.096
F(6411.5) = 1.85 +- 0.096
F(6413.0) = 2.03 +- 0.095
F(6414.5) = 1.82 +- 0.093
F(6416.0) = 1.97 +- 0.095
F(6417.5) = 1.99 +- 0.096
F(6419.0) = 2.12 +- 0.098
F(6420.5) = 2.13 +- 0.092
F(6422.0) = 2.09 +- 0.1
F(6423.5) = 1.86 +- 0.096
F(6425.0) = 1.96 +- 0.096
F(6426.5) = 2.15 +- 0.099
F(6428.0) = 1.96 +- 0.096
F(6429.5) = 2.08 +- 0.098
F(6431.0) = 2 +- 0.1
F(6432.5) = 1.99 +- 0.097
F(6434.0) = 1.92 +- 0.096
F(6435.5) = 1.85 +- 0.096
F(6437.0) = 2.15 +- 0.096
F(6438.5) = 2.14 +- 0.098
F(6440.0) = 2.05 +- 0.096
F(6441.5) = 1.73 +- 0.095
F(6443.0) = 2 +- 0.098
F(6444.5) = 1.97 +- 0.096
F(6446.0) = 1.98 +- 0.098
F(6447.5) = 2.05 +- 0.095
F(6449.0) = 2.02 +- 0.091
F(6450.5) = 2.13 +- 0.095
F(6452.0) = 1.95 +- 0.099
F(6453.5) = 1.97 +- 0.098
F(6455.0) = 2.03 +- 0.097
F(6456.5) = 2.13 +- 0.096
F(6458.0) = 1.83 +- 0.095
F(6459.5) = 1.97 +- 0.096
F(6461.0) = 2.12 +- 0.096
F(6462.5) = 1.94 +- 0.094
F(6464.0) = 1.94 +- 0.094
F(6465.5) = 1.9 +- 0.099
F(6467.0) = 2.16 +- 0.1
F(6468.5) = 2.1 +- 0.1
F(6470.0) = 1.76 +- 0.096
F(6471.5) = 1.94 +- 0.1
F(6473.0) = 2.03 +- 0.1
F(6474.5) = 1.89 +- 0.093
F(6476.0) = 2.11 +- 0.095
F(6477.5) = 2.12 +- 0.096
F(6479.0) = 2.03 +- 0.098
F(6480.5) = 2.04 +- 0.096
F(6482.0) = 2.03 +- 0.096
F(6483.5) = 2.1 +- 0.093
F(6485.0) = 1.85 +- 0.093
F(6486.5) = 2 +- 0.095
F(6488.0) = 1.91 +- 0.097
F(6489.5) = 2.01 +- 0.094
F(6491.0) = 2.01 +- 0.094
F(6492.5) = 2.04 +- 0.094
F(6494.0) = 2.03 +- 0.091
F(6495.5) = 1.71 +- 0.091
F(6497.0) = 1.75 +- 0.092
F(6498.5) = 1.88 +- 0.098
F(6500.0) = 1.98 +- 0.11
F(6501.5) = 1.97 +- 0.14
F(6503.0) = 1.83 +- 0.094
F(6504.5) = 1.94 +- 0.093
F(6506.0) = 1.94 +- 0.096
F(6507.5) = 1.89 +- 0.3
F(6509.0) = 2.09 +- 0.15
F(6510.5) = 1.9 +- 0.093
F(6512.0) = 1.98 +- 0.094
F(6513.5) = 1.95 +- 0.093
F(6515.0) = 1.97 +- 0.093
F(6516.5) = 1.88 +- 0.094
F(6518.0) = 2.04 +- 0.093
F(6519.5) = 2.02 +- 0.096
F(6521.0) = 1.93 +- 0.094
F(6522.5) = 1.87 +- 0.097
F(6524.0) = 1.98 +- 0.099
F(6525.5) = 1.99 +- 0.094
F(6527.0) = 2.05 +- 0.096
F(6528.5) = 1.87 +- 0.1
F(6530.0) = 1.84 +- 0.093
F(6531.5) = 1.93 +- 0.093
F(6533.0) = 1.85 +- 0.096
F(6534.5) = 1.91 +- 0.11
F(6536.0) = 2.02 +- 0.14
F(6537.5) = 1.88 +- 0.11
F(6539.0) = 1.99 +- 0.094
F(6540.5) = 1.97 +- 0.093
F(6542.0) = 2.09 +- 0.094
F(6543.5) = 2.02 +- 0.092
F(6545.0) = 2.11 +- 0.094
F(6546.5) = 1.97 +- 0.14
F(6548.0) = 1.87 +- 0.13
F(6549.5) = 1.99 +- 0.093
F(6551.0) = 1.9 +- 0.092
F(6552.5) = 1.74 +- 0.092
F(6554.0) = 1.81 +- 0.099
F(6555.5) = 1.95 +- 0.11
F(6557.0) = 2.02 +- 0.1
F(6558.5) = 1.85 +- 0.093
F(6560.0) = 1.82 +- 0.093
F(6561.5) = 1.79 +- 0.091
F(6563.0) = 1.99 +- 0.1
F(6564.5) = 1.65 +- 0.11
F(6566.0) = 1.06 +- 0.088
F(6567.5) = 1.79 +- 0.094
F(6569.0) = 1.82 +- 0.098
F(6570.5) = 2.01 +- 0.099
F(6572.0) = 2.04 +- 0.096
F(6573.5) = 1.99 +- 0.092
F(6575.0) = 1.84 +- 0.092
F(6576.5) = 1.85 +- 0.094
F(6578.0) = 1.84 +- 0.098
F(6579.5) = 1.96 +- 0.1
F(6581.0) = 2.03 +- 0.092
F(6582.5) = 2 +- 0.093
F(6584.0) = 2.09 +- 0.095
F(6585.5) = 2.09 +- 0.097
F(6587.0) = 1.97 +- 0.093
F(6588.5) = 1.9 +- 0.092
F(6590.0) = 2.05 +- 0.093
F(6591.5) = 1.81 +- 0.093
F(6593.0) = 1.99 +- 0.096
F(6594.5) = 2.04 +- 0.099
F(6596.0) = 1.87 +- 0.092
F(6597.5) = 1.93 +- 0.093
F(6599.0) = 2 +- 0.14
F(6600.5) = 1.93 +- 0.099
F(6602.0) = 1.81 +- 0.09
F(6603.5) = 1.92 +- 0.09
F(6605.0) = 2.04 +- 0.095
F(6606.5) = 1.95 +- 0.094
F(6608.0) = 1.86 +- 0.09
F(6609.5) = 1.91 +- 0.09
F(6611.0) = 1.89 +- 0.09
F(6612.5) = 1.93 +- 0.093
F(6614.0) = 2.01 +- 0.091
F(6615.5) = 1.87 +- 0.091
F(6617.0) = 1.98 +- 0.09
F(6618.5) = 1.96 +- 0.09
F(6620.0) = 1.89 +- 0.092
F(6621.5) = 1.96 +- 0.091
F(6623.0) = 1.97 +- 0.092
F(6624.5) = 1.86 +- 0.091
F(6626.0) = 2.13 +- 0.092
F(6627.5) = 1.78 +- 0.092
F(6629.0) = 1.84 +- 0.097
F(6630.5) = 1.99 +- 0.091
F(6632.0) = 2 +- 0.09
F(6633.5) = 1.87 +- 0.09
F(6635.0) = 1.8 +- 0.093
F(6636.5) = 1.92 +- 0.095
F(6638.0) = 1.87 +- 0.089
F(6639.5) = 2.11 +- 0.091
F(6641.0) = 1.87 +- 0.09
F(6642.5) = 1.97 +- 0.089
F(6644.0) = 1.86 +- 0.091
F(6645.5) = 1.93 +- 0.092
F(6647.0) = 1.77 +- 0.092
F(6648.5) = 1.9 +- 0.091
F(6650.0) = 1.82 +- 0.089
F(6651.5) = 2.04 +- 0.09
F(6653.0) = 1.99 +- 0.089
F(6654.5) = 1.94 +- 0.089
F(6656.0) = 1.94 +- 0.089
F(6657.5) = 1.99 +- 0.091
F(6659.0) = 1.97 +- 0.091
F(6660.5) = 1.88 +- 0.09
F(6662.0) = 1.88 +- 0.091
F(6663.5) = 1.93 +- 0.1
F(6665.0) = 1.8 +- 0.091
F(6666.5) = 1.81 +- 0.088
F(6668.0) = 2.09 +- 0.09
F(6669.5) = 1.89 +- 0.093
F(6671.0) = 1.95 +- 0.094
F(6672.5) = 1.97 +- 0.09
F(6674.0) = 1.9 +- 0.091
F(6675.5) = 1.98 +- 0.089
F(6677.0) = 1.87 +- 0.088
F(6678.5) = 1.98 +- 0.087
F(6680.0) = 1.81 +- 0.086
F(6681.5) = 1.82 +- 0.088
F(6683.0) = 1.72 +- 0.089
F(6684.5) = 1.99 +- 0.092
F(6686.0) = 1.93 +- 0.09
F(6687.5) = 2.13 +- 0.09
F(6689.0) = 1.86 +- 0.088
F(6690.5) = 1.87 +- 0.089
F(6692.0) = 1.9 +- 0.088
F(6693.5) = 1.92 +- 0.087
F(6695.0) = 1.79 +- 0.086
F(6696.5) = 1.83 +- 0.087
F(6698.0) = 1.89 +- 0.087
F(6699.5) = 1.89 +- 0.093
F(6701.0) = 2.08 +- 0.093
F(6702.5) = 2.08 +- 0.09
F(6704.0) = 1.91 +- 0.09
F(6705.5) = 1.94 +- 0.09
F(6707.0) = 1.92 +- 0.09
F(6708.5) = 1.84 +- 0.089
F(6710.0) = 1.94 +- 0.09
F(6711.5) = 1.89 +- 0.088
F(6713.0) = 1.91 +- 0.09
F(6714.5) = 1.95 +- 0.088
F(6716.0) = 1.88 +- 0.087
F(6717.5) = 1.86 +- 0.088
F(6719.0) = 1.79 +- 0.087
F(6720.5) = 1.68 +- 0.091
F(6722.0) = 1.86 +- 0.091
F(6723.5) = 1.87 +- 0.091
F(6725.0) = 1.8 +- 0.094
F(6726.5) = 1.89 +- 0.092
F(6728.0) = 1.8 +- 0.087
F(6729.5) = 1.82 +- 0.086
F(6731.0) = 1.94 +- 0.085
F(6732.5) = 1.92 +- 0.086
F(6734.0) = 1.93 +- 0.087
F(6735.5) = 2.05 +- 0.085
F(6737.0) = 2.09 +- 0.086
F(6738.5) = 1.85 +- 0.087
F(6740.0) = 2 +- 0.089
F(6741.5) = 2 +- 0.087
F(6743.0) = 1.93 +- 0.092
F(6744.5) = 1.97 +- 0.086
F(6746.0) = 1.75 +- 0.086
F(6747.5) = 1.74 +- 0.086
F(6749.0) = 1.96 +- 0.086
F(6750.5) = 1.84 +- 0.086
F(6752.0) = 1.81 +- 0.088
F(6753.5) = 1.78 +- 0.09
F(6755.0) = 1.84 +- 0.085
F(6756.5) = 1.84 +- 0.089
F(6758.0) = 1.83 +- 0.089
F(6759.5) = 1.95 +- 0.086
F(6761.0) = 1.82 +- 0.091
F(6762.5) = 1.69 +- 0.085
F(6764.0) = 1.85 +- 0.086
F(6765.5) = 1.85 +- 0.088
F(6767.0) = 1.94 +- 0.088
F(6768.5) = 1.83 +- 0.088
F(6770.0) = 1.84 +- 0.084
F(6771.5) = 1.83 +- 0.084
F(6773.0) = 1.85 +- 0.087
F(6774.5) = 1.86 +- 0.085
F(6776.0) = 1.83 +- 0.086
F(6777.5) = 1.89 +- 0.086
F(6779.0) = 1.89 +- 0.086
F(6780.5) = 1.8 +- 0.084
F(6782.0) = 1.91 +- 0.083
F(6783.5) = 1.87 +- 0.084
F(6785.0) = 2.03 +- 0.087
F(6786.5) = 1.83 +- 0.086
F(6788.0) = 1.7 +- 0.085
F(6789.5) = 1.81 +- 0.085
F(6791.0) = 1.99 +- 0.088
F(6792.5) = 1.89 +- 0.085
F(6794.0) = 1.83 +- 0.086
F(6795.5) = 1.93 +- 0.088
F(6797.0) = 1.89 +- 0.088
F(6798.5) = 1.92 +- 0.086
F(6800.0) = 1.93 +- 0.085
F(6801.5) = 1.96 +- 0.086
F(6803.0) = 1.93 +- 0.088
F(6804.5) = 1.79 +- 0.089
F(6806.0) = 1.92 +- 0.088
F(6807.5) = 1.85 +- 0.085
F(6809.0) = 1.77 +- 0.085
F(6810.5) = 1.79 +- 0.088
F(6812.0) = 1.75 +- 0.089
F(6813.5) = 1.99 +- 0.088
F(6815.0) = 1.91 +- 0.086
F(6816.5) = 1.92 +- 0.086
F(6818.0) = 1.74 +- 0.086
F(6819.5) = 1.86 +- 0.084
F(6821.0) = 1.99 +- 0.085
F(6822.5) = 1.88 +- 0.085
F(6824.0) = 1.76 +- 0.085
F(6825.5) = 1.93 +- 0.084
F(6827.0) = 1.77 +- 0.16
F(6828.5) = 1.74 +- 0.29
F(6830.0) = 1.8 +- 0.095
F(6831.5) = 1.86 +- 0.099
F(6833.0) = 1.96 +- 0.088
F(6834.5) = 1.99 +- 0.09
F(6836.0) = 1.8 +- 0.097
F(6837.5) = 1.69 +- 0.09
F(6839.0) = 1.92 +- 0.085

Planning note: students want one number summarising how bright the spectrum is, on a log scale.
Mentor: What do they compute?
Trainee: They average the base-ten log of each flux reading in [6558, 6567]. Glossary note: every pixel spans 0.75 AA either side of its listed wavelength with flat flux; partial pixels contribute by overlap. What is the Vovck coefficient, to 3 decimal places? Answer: 0.220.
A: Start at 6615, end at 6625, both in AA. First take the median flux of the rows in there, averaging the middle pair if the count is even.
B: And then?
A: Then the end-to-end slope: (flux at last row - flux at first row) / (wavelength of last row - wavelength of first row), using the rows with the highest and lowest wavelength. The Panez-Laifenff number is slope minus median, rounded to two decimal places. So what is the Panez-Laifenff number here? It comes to -1.96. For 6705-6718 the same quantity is -1.92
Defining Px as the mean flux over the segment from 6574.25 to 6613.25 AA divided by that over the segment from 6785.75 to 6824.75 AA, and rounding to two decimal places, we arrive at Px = 1.04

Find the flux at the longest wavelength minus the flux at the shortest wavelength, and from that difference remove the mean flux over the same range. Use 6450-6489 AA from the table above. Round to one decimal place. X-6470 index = -2.2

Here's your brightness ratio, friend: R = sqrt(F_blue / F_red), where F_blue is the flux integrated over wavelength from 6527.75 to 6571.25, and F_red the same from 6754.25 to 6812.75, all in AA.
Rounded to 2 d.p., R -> 0.87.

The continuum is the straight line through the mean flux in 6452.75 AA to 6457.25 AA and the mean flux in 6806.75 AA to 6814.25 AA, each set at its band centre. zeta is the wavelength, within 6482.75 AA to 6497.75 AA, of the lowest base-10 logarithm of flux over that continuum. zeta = 6495.5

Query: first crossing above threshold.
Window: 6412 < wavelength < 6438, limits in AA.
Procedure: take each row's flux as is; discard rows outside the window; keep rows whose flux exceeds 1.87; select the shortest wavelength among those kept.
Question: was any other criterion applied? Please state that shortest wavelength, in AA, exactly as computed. 6413.0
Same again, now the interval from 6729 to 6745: 6731.0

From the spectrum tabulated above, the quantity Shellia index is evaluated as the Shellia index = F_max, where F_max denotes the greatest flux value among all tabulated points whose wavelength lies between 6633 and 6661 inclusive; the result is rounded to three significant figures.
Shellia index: 2.11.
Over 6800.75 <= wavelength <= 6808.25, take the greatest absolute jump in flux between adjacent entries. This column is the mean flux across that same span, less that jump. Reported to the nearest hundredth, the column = 1.75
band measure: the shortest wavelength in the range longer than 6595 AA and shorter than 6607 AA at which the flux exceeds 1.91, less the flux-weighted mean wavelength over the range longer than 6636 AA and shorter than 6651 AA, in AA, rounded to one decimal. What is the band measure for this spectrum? -45.7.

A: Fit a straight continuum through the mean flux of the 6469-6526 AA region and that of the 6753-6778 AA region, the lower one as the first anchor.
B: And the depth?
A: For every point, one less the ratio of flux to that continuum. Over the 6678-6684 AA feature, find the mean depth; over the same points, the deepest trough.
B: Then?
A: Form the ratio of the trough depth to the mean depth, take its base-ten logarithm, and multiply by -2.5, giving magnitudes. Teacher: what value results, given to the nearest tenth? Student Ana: -1.3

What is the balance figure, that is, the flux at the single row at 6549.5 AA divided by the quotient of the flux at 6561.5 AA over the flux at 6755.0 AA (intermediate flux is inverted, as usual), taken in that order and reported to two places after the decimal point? 2.05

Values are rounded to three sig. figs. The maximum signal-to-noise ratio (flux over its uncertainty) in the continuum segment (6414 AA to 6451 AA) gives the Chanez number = 23.2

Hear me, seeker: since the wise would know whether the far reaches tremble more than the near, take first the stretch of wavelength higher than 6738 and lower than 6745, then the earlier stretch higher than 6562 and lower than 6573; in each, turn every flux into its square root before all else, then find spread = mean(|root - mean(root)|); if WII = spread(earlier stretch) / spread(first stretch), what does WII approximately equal 5.5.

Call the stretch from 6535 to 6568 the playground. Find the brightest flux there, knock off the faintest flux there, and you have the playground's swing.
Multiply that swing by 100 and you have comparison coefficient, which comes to 105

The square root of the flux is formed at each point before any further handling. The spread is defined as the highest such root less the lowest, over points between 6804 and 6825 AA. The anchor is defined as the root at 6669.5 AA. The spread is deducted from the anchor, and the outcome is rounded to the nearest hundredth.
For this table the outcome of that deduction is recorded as 1.28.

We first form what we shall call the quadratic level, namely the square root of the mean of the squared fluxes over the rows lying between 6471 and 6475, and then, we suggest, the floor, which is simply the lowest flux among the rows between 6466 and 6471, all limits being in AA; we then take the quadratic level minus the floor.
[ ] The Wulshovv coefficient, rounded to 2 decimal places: 0.19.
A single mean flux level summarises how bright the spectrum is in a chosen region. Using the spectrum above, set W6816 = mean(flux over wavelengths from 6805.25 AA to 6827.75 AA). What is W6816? 1.86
